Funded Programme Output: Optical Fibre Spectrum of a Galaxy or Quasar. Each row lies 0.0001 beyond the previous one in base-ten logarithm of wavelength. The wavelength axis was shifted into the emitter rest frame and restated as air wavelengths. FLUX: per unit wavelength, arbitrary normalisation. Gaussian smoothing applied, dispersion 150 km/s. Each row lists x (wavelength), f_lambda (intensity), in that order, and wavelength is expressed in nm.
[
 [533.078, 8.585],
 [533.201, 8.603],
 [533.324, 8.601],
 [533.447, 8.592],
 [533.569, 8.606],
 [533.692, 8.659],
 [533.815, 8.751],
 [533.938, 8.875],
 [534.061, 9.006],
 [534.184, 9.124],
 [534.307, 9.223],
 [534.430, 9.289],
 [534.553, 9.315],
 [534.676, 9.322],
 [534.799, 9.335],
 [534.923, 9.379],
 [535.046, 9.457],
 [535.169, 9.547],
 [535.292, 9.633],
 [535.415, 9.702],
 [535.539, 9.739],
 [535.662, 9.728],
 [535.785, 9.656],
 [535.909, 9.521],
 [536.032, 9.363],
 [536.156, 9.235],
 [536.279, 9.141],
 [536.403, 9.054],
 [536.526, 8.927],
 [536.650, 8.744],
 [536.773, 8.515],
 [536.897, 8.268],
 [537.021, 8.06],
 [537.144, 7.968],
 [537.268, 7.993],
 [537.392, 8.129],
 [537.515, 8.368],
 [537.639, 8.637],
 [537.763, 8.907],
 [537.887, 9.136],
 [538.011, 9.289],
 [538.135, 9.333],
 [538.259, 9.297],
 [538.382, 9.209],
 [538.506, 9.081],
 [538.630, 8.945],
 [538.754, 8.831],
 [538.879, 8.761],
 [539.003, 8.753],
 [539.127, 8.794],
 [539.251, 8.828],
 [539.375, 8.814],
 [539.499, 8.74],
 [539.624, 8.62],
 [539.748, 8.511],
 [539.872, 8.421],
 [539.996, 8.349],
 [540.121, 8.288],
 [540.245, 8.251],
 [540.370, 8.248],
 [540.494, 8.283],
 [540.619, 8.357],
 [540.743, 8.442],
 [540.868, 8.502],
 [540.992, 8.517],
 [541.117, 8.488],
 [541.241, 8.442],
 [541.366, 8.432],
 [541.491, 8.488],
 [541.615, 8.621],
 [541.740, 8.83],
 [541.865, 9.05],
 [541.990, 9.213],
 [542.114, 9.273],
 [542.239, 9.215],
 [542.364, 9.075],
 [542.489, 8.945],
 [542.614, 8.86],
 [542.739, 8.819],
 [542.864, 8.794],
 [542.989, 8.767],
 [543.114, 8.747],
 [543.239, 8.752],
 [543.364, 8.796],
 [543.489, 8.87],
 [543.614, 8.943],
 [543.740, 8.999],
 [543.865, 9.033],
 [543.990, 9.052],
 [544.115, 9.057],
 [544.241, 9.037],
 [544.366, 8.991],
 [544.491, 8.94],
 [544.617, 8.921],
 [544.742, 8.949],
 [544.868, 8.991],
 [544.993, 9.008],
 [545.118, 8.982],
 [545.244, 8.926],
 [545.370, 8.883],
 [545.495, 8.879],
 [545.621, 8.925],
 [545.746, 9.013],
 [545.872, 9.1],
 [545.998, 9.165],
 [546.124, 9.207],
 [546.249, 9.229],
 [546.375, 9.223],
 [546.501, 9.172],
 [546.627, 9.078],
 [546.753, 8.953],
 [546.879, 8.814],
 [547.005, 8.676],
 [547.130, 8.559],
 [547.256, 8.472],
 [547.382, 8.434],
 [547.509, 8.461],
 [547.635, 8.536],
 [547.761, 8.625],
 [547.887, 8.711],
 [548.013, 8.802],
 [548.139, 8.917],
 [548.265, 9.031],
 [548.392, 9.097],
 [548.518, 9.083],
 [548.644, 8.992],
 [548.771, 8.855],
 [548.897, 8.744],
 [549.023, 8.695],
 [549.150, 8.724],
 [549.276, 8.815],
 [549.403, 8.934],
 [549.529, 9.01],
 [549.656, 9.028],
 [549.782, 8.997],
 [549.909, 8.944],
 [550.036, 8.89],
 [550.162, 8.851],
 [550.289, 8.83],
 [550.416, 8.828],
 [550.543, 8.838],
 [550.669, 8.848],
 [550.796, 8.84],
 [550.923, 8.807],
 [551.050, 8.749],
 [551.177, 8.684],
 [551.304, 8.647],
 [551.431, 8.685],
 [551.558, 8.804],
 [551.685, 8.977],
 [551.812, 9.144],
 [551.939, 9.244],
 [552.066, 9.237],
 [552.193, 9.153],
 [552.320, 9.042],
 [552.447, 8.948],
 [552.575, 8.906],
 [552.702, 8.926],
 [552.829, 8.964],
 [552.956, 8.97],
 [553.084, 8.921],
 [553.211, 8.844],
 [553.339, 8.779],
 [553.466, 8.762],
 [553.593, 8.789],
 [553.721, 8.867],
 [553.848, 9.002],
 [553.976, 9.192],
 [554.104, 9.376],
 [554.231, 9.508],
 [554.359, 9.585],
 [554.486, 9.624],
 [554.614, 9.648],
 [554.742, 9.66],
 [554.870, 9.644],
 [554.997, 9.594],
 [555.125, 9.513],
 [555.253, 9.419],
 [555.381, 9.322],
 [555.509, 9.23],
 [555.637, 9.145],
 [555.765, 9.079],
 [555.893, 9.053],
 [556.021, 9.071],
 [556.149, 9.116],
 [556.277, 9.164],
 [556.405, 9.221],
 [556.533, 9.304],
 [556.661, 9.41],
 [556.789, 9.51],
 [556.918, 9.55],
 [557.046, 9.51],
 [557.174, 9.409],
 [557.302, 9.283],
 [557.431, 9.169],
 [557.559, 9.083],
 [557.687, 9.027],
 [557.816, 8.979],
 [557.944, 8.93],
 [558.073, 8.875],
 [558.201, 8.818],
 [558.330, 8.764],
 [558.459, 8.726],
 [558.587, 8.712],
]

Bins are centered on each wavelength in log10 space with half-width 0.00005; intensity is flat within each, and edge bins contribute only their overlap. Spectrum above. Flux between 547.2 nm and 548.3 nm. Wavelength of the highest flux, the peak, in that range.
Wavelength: 548.265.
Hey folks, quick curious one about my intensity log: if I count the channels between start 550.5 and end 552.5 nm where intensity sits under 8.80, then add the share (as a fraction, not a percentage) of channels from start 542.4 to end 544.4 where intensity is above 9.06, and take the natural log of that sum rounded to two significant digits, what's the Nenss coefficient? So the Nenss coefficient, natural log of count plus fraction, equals 1.4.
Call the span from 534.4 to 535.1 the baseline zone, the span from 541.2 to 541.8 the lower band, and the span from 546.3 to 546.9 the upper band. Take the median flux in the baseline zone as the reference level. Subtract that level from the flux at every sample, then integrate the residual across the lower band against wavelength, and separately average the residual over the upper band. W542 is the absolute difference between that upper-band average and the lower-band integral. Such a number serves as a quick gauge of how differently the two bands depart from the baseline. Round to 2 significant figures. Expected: 0.20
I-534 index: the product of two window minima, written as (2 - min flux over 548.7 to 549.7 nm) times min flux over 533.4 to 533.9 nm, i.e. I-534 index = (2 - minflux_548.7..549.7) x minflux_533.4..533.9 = -57.5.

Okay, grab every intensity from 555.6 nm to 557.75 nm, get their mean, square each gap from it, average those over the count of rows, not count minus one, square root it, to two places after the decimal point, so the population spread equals 0.17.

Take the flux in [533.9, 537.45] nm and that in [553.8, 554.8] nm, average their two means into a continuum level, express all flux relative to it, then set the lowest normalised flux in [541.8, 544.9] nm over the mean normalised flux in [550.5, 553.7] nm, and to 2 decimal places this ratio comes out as 0.98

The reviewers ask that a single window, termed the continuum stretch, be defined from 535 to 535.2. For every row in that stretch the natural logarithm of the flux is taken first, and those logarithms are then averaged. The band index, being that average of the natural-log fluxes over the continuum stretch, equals 2.25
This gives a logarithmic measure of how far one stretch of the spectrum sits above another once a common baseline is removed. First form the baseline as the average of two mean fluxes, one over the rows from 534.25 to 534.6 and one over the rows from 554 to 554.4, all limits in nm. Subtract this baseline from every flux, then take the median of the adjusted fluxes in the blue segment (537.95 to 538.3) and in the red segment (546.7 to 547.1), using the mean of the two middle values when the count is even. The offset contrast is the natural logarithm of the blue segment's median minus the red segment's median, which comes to -0.73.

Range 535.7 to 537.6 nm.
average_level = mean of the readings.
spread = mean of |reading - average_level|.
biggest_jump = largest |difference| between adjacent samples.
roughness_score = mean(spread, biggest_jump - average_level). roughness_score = -3.99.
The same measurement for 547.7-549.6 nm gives -4.30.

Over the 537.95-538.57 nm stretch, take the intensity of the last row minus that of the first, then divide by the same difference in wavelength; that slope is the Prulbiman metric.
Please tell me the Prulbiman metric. -0.4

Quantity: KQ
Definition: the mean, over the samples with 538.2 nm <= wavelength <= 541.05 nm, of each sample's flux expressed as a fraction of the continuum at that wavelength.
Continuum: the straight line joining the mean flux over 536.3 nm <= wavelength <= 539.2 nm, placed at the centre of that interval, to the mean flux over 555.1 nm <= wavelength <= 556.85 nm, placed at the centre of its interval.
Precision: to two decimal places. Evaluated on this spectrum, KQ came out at 0.98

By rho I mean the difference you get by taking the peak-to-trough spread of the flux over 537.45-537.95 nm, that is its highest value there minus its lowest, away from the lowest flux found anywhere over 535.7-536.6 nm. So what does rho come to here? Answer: 8.16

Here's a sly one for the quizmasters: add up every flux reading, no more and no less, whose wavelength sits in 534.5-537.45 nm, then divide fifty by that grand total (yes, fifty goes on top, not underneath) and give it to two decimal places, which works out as 0.23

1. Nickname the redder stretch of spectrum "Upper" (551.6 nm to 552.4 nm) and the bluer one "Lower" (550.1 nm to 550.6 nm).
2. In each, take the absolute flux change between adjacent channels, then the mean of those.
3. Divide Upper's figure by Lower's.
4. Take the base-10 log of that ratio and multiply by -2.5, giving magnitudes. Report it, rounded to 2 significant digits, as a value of -2.3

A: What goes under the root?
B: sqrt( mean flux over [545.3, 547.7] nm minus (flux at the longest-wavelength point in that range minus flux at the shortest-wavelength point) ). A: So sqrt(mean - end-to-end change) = 3.04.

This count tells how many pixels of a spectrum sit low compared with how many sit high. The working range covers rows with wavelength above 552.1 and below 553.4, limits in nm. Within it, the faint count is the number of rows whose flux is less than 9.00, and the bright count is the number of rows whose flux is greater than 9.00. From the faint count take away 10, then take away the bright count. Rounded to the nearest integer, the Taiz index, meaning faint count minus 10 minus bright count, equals -4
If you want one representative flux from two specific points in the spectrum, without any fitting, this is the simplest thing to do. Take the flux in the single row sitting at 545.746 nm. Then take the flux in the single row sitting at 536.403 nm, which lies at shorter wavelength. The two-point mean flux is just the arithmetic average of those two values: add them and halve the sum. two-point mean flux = 9.03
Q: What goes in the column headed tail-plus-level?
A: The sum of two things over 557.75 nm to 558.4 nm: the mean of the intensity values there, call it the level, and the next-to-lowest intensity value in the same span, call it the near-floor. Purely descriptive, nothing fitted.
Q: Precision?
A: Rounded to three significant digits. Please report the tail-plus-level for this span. 17.7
